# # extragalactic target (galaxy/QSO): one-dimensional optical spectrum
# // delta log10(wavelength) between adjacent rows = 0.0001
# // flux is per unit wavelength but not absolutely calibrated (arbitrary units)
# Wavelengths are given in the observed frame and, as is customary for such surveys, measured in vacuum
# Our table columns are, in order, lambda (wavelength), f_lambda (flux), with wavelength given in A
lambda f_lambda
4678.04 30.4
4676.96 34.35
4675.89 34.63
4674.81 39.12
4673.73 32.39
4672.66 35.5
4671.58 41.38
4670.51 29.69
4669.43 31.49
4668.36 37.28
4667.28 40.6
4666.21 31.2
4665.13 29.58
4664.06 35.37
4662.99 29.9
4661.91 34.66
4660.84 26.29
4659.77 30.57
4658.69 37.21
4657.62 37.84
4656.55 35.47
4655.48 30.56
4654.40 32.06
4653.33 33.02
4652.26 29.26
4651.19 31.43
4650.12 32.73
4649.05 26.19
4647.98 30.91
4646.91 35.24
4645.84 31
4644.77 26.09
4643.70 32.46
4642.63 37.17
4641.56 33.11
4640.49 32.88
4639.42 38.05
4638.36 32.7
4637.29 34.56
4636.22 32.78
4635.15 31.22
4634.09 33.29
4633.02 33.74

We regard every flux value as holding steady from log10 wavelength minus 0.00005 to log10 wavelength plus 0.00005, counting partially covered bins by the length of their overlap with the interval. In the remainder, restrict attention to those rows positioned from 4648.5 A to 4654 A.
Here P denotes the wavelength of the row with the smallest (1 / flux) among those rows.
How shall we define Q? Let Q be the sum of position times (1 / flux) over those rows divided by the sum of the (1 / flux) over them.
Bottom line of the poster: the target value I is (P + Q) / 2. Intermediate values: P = 4653.33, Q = 4651.1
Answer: 4652.2 A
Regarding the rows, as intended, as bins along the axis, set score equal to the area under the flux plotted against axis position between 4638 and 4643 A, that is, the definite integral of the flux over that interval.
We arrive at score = 174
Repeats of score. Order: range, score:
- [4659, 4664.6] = 177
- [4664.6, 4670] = 183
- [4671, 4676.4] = 197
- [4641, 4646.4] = 173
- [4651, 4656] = 156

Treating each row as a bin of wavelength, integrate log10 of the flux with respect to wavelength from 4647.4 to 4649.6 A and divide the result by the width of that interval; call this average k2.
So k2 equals 1.457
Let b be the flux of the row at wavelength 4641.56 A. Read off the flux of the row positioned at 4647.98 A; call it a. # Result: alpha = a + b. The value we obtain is 64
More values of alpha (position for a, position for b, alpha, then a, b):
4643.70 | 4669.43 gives 64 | 32.46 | 31.49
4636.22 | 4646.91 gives 68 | 32.78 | 35.24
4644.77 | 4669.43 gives 58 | 26.09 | 31.49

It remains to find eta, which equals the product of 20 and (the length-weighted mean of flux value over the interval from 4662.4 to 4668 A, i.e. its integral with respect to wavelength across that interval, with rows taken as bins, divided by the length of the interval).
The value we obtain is 669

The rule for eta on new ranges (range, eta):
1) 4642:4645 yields 650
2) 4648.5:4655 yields 615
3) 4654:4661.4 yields 657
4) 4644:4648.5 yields 618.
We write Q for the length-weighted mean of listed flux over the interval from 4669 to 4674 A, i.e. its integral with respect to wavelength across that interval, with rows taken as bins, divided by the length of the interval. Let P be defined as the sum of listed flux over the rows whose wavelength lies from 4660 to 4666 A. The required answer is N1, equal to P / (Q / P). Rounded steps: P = 156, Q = 34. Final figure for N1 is 709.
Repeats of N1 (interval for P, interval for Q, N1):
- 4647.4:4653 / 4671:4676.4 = 620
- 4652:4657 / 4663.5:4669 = 740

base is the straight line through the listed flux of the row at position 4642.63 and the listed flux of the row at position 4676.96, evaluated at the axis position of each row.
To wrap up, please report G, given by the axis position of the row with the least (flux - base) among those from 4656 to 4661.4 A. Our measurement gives 4660.84 A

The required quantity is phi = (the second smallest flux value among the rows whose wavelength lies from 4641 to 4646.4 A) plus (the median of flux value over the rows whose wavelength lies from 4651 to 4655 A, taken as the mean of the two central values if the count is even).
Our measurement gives 62.7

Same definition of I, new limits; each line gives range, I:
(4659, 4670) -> 4665.8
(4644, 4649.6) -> 4646.9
